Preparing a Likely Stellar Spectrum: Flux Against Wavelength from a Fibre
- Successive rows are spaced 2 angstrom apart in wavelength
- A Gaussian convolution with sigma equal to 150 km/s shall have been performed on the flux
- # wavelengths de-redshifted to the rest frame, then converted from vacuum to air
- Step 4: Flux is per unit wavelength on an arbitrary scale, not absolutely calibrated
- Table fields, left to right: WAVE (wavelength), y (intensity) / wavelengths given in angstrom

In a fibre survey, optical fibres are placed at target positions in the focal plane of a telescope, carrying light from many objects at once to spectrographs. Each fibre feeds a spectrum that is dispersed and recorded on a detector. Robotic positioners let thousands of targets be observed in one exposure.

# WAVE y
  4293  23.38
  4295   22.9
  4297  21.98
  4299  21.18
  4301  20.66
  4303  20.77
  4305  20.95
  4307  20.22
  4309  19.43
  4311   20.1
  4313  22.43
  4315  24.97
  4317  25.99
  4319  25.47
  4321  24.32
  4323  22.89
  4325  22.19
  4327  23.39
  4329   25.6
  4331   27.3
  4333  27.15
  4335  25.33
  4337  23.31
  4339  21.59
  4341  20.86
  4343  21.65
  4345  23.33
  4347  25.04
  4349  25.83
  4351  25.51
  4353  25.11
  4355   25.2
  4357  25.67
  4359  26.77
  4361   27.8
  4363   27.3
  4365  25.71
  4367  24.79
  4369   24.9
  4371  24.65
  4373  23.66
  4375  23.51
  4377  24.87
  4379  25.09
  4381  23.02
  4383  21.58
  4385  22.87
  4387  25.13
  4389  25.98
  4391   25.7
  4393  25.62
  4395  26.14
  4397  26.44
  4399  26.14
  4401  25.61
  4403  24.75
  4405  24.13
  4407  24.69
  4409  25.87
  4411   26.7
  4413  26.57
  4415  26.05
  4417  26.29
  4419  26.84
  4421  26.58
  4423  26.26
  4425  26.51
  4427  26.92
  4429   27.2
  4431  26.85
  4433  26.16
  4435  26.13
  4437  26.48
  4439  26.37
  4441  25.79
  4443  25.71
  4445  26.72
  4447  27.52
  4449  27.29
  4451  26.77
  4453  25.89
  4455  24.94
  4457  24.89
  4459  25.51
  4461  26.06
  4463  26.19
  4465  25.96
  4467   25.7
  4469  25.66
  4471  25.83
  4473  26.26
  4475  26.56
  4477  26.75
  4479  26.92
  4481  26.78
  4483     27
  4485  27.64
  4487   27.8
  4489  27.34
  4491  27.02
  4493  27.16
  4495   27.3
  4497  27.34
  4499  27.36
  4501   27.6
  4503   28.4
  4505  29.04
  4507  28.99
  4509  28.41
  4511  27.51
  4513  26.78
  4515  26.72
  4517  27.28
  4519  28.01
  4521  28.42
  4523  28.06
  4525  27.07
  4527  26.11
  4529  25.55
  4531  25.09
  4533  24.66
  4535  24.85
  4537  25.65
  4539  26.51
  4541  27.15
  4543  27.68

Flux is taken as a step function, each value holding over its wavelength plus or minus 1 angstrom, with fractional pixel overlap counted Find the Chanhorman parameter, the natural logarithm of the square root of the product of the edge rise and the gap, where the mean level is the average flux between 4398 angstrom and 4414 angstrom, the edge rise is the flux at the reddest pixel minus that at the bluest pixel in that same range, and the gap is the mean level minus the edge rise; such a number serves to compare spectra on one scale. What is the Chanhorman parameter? 1.2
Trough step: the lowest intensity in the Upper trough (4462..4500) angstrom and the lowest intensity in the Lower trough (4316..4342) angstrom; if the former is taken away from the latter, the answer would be -4.8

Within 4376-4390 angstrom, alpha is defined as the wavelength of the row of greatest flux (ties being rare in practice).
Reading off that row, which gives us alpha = 4389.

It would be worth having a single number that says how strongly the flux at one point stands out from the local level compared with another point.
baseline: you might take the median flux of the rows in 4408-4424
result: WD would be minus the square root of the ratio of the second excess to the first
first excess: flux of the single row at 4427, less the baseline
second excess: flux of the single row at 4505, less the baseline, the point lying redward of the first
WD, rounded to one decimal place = -2.3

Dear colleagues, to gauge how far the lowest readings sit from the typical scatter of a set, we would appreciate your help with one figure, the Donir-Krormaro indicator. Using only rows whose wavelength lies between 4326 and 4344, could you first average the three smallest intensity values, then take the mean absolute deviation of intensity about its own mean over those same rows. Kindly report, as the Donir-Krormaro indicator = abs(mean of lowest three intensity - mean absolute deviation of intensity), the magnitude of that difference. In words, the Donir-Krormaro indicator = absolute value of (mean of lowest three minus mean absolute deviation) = 19.3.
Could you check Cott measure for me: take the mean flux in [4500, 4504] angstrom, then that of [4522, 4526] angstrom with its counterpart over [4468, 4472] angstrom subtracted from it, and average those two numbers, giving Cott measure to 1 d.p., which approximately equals 14.9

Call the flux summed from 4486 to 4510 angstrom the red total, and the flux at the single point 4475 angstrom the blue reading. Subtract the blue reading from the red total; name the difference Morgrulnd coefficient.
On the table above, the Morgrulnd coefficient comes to 307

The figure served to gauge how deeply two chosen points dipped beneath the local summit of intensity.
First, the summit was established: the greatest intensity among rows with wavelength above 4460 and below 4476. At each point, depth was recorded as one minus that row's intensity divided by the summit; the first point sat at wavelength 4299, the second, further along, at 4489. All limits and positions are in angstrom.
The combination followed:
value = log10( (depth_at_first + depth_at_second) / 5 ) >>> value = -1.46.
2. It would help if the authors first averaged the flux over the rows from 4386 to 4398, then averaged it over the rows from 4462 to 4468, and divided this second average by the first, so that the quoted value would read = 1.00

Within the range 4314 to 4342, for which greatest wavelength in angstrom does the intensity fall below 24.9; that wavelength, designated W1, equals 4341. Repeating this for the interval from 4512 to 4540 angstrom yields 4535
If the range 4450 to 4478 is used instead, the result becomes 4457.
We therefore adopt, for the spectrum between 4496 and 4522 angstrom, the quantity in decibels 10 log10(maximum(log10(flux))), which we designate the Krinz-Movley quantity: 1.65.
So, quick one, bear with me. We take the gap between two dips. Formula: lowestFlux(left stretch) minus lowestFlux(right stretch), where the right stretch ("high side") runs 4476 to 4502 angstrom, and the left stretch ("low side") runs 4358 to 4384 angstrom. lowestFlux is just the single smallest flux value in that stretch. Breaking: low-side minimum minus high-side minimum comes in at -5.2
